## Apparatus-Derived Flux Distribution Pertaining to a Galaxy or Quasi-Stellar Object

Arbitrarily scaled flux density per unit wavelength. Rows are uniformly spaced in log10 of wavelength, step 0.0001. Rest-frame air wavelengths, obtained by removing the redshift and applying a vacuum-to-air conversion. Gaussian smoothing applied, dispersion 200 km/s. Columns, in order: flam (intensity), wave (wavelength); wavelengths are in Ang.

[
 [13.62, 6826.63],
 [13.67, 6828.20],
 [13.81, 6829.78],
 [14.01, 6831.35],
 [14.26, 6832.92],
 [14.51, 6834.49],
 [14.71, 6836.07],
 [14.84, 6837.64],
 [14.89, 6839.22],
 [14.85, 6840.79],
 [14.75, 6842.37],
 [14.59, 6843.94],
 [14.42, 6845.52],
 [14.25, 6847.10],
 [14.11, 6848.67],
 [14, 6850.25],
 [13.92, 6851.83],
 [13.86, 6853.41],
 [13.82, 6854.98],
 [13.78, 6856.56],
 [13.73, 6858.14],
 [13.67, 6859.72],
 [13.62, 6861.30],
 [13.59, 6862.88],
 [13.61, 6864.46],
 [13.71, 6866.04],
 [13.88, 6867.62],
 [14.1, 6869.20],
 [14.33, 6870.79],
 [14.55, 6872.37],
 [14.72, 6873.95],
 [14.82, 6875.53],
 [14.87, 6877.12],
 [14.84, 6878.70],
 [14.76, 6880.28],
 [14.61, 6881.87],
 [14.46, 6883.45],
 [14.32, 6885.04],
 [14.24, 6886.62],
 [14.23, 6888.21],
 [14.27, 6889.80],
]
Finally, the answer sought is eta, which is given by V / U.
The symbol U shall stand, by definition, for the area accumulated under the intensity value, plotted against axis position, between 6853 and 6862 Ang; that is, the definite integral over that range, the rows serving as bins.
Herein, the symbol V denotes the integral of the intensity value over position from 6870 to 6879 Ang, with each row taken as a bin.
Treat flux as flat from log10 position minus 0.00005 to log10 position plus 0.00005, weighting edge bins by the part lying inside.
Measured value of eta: 1.07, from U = 124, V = 132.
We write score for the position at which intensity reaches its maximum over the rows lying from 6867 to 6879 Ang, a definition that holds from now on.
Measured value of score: 6877.12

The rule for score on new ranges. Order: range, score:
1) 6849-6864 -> 6850.25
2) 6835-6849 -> 6839.22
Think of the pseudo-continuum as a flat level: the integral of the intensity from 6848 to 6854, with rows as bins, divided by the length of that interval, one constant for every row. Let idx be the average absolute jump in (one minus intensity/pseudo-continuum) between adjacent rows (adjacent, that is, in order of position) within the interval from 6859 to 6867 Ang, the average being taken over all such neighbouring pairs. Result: 0.004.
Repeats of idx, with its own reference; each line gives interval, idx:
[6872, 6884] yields 0.007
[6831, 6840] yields 0.013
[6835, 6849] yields 0.009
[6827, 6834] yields 0.014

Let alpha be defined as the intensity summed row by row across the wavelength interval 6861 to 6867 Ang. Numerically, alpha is 54.5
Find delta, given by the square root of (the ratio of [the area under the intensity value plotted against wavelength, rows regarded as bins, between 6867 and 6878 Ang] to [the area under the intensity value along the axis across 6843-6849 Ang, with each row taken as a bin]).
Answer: 1.36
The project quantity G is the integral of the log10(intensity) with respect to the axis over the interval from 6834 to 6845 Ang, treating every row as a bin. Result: 12.8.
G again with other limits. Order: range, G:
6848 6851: 3.4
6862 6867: 5.7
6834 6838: 4.7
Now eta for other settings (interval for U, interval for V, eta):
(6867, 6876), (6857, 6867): 1.05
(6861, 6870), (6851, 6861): 1.11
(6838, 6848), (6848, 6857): 0.86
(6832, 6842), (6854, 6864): 0.93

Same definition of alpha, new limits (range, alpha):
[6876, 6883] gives 59.1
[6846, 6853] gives 56.3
